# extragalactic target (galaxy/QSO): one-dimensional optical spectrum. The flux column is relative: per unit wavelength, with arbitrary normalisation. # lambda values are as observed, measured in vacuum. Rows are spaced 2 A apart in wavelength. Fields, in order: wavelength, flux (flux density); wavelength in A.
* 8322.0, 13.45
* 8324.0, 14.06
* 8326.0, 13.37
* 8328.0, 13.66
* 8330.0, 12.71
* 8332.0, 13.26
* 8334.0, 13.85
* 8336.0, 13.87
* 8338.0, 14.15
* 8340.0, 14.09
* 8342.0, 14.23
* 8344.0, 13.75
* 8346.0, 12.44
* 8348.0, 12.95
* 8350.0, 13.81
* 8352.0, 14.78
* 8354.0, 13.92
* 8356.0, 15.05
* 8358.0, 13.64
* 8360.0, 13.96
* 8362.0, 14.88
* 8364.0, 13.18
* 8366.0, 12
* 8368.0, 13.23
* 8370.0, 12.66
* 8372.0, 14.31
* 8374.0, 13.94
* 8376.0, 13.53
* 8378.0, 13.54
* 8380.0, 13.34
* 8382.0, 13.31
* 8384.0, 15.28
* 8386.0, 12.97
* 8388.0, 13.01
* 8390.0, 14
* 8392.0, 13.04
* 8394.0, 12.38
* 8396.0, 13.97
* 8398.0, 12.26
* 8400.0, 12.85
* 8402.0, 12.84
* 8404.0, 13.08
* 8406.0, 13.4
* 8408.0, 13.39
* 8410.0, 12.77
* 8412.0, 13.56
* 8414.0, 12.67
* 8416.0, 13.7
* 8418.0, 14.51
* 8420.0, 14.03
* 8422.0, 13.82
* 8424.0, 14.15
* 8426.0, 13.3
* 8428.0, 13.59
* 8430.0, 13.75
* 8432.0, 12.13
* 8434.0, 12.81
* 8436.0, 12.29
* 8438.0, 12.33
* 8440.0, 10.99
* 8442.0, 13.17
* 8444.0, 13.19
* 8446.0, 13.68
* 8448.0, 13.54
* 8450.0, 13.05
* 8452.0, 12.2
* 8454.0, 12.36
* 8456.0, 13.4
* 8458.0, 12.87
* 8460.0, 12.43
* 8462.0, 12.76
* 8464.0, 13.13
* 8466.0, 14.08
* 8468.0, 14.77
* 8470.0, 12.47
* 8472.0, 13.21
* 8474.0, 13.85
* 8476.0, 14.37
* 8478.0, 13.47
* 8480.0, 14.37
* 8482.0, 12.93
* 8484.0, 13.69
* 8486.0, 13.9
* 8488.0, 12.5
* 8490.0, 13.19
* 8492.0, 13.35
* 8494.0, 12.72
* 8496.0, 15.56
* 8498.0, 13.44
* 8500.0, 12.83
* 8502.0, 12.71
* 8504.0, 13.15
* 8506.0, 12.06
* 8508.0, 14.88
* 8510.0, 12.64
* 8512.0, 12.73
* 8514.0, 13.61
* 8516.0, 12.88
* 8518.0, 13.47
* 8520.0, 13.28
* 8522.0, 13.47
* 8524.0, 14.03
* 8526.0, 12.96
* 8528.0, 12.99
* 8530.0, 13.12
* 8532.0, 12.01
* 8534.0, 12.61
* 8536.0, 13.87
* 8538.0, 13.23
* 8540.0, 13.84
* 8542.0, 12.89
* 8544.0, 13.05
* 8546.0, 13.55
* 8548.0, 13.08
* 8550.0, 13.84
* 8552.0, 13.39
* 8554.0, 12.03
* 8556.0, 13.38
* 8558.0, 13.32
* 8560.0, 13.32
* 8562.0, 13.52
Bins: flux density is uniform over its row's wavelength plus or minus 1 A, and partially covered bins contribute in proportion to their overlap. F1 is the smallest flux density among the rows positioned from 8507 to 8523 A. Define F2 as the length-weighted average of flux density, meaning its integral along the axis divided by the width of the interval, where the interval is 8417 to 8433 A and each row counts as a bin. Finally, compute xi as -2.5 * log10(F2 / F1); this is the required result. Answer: -0.08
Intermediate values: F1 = 12.64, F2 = 13.7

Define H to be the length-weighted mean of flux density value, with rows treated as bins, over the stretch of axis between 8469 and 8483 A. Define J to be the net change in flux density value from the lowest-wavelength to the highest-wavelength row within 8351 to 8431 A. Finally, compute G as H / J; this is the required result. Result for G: -13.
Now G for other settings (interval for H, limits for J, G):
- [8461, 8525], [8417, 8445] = -10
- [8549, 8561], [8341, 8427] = -14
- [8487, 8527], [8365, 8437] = 46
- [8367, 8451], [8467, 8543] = -7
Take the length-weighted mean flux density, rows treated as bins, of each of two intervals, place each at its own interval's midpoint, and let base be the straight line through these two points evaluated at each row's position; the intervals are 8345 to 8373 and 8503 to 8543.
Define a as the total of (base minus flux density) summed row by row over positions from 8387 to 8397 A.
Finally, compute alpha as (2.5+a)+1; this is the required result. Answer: 4.8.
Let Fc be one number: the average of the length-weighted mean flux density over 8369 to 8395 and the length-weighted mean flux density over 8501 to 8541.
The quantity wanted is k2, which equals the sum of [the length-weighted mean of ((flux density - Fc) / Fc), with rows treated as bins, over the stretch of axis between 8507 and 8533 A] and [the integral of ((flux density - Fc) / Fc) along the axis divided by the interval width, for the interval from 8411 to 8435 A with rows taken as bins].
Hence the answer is 0.006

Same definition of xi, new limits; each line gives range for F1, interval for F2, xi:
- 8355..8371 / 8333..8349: -0.14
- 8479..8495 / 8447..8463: -0.03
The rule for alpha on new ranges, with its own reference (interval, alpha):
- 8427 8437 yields 6.1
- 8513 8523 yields 2.8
